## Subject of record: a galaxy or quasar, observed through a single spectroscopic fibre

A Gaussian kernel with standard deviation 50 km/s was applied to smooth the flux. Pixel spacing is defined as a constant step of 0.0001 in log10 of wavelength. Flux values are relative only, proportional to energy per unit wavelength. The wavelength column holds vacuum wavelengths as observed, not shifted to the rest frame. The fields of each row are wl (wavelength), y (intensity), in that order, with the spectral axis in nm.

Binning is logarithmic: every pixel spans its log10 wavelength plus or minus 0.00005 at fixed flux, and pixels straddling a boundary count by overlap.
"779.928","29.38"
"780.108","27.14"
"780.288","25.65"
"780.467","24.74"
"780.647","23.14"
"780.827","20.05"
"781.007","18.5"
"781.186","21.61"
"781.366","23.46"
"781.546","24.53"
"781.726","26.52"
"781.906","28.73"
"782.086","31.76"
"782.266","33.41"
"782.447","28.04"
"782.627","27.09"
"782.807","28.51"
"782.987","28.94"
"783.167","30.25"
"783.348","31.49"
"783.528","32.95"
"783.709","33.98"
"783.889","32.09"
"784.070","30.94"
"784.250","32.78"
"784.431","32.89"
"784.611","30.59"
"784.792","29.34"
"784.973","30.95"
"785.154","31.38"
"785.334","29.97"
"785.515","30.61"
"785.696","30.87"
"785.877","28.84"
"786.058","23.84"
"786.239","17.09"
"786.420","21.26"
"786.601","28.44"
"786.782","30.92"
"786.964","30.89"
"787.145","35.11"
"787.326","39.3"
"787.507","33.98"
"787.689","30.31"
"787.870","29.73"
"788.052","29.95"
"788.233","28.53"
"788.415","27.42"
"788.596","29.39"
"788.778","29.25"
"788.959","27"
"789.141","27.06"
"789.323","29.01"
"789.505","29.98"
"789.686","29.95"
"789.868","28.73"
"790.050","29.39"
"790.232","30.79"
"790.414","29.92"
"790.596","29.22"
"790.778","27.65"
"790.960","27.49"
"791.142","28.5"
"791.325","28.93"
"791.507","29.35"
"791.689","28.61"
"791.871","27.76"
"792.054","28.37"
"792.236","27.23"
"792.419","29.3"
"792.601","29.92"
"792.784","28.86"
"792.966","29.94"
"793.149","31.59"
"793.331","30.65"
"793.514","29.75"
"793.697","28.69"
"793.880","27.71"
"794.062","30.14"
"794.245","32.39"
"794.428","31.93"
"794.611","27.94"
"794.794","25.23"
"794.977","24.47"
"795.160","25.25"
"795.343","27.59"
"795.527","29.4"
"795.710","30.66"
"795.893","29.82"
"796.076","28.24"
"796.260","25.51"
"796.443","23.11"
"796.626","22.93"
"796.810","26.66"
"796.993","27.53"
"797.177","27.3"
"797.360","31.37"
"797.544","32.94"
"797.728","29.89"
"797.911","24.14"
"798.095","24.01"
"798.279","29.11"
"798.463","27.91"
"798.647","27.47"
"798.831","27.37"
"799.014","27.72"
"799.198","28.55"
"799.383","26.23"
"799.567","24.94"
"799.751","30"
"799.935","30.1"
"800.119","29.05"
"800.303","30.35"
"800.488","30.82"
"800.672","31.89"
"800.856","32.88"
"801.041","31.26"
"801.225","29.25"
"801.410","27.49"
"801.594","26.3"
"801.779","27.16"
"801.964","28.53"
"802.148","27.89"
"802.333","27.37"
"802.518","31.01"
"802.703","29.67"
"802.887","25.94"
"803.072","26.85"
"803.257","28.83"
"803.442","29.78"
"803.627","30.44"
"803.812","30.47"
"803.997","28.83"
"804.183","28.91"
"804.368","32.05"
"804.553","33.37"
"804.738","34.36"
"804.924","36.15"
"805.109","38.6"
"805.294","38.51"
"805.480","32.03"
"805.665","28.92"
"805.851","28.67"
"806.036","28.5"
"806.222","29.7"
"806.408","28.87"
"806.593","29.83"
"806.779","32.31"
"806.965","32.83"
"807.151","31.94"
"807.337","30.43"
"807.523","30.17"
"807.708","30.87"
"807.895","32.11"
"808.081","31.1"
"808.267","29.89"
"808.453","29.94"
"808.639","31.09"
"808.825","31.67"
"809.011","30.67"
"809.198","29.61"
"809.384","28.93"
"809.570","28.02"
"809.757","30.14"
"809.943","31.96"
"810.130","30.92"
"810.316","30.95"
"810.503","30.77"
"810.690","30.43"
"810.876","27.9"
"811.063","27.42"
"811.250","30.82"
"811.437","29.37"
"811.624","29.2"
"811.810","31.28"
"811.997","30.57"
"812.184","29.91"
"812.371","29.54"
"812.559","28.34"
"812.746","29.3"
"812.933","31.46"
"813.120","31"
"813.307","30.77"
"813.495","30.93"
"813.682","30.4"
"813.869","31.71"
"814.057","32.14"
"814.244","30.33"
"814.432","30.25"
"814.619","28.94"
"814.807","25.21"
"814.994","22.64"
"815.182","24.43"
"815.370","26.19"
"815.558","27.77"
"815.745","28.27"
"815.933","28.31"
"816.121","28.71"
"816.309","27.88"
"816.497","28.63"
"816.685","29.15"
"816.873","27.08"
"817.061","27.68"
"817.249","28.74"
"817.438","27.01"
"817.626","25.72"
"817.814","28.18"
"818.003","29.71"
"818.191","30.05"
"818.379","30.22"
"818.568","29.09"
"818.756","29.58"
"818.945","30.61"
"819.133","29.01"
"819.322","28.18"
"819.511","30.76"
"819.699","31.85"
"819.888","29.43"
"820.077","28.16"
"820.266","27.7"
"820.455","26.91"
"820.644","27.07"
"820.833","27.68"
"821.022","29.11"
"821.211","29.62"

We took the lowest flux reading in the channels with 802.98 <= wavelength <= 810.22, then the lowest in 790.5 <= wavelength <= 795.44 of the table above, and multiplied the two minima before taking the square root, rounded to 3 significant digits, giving 25.6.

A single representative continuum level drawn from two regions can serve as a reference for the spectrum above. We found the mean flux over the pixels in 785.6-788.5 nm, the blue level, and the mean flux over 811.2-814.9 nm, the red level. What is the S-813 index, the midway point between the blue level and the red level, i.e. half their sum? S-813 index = 29.6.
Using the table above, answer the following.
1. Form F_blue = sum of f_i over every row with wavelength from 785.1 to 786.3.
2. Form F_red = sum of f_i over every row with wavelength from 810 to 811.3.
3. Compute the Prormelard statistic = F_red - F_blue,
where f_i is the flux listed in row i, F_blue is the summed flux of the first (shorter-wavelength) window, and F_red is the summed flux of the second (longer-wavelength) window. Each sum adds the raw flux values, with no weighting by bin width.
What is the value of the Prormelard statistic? 17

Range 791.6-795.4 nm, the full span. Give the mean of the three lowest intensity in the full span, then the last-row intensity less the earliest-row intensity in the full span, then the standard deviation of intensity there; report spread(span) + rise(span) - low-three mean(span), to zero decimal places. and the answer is -24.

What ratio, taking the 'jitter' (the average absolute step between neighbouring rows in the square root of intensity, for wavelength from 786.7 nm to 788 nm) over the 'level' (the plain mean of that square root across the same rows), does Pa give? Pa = 0.045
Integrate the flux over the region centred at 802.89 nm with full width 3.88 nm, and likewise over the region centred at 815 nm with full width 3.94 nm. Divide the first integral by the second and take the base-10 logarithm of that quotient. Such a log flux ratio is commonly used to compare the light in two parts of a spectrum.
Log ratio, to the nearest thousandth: 0.004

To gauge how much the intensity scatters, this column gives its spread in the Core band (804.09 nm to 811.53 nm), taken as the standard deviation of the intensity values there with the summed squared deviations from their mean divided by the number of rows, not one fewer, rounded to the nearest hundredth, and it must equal 2.46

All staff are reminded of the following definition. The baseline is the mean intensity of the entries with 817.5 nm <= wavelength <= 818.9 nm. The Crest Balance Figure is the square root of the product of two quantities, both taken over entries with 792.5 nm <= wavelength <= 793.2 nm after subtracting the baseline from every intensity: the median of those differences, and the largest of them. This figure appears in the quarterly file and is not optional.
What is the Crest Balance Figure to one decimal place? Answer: 1.6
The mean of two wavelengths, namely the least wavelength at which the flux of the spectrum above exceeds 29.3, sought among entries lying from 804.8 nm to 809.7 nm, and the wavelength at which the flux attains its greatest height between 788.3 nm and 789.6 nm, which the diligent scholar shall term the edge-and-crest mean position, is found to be 797.21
